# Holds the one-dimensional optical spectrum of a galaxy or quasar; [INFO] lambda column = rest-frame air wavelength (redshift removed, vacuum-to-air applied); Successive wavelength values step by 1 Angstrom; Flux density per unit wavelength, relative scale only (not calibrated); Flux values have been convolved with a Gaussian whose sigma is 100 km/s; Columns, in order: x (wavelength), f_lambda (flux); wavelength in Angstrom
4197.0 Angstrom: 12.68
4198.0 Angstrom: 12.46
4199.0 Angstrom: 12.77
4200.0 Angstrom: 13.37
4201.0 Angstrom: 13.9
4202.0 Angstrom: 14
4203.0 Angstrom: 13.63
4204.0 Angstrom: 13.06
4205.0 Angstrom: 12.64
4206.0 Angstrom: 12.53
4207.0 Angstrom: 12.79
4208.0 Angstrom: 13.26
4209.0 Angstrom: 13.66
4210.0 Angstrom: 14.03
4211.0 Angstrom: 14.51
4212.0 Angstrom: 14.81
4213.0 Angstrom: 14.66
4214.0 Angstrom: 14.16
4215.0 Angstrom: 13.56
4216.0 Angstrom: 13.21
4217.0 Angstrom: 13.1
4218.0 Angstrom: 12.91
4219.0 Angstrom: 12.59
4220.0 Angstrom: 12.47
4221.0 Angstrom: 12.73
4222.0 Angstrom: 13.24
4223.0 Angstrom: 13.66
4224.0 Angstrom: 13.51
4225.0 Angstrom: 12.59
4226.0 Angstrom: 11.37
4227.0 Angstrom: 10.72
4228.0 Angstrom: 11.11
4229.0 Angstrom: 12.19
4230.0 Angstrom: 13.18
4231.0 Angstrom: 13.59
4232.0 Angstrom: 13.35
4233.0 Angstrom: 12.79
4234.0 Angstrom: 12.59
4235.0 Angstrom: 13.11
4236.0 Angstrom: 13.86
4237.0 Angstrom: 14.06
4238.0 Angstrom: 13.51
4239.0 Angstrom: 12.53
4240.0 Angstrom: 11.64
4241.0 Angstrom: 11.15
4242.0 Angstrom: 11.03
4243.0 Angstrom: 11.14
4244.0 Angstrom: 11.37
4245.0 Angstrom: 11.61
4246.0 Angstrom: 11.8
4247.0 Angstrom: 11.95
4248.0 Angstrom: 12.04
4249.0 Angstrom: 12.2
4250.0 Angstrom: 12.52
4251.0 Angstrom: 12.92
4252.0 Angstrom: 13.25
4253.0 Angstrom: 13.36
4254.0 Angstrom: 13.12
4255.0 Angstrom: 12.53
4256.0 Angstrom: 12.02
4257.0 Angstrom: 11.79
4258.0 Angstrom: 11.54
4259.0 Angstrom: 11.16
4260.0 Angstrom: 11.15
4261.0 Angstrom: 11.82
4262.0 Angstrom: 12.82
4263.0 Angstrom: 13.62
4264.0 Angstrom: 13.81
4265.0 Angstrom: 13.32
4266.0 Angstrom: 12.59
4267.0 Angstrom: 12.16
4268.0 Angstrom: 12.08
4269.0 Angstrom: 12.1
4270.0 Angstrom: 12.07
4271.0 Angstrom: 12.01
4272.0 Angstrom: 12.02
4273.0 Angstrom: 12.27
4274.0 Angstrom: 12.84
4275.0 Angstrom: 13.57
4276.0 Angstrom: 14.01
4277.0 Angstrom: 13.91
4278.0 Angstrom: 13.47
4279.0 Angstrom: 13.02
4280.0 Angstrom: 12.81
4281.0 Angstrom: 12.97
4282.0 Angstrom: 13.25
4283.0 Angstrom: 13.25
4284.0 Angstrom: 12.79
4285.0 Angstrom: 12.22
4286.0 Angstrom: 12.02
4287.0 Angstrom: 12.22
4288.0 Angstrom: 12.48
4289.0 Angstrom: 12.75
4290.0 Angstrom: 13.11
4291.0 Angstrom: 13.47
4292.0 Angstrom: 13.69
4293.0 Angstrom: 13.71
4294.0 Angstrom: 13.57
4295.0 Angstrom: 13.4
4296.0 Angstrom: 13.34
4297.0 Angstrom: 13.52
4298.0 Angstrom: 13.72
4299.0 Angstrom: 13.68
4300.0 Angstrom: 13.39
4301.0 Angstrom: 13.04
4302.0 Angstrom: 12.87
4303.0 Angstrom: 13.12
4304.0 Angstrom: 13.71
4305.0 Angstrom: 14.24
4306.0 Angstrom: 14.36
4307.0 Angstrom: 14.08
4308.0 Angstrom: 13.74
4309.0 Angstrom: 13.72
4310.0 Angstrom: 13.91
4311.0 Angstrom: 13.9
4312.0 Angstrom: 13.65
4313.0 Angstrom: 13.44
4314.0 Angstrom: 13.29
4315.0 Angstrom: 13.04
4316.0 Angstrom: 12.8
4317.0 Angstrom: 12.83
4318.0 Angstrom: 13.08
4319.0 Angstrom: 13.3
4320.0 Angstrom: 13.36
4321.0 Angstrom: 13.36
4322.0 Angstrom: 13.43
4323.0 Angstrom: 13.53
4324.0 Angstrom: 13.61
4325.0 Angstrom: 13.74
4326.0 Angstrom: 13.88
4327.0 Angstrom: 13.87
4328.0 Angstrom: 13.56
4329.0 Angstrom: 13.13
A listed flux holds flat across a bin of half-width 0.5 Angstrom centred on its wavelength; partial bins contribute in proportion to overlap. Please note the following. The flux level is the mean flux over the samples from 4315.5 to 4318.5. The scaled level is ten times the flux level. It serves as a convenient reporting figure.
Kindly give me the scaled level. 129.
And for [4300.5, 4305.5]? 134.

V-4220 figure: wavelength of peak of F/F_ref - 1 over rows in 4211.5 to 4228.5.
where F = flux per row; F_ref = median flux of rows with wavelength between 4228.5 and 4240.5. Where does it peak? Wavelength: 4212.0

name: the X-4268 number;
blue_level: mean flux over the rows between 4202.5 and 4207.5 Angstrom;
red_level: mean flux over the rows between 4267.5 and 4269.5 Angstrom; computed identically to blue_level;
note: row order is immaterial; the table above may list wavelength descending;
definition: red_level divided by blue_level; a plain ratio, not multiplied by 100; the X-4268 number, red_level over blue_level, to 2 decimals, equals 0.94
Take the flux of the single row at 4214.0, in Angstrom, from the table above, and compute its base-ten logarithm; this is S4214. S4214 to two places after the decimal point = 1.15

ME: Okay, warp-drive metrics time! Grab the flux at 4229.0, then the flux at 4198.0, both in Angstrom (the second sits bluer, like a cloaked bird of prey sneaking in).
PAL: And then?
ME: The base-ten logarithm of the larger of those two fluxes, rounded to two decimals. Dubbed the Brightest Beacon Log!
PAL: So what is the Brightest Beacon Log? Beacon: 1.10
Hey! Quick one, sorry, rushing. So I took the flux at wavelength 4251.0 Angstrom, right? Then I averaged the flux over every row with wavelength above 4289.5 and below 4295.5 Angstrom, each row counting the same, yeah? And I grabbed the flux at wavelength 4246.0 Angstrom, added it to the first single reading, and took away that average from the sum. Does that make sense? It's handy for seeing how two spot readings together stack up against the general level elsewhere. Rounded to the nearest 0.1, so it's 11.2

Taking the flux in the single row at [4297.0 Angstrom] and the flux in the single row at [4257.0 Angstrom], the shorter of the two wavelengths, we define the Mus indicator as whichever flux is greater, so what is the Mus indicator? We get 13.5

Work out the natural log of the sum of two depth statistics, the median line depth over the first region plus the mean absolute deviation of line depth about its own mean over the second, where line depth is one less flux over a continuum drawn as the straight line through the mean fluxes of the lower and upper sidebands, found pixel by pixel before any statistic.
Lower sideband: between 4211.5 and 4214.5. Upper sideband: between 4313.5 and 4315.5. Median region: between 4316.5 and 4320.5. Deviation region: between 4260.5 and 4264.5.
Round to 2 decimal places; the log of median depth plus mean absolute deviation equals -3.10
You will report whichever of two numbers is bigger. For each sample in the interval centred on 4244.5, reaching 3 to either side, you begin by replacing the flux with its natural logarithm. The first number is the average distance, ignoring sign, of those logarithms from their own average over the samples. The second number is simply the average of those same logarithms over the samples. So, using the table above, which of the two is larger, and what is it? 2.44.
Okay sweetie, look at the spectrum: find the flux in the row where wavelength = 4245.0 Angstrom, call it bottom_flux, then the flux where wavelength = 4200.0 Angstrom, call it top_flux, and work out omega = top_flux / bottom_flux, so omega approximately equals 1.15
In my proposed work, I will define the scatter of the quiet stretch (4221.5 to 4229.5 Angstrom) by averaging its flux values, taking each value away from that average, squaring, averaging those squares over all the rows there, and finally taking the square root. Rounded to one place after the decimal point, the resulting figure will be 1.1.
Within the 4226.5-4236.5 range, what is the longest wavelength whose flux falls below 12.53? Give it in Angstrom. 4229.0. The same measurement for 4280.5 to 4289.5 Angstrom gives 4288.0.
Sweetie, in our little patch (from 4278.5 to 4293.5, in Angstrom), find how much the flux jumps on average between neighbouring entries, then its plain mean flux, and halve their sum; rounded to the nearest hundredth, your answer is 6.59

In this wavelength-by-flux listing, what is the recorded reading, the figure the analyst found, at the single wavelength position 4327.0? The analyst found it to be 13.87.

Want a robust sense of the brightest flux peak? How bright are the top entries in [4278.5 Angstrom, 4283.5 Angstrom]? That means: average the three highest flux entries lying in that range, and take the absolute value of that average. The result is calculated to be 13.17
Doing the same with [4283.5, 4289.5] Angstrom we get 12.67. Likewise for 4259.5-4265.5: 13.58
